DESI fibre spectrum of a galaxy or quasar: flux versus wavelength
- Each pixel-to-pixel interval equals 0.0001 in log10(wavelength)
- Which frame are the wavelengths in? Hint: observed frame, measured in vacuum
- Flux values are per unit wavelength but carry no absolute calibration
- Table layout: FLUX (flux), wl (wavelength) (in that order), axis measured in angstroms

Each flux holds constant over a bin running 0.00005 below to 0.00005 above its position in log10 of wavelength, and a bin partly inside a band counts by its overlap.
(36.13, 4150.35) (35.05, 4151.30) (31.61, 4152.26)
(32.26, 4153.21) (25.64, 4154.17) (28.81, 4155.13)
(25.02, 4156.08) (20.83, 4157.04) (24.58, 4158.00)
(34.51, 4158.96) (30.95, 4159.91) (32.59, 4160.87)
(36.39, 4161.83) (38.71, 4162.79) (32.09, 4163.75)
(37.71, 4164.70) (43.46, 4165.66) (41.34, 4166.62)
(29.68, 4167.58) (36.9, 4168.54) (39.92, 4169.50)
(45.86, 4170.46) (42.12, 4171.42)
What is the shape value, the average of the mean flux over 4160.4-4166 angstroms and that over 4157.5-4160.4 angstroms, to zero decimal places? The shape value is 33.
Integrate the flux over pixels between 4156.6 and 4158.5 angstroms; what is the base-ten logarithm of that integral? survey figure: 1.64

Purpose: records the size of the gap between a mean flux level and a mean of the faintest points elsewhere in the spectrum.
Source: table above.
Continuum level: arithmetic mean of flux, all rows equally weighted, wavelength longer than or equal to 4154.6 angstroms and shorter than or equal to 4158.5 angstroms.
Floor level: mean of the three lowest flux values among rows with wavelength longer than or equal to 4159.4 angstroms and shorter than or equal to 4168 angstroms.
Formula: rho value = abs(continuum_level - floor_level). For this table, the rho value 6.1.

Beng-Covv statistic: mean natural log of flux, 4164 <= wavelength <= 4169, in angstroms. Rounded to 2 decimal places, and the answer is 3.62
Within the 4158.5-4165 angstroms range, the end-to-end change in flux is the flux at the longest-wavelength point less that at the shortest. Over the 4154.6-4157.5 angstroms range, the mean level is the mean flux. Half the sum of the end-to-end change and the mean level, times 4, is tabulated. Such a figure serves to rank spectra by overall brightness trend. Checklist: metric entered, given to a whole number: 56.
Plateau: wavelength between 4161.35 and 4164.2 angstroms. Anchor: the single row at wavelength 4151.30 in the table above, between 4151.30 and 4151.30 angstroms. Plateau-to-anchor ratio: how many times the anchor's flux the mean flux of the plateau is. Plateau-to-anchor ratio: 1.02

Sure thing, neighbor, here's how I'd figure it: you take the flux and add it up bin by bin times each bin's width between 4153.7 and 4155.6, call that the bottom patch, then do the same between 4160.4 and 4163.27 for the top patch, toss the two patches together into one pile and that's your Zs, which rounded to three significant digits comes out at 155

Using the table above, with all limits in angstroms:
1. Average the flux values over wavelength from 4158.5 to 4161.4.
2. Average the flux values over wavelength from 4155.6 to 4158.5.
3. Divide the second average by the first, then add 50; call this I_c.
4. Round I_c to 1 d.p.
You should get 50.7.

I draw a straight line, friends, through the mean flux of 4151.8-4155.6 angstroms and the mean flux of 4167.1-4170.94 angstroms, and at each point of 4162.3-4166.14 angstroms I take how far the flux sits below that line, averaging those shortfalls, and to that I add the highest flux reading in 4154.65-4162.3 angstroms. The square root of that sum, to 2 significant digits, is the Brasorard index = 5.8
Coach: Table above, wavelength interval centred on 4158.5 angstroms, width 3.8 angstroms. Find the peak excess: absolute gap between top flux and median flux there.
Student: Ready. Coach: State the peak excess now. 6.7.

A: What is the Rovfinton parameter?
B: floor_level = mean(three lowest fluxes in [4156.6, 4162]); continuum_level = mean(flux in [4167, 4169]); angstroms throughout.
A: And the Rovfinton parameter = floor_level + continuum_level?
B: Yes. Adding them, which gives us 59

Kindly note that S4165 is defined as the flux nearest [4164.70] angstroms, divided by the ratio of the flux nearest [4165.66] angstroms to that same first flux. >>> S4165 33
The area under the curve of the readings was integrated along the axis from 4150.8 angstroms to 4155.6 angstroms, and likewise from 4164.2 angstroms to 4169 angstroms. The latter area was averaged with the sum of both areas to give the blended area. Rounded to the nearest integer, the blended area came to 255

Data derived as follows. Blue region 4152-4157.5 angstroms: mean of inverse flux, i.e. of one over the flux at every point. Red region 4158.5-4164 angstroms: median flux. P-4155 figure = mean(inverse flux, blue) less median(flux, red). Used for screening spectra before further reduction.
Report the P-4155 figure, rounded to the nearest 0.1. -33.5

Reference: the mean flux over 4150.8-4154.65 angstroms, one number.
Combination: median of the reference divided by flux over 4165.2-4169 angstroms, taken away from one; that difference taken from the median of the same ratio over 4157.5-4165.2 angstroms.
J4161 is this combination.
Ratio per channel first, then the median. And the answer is 0.73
